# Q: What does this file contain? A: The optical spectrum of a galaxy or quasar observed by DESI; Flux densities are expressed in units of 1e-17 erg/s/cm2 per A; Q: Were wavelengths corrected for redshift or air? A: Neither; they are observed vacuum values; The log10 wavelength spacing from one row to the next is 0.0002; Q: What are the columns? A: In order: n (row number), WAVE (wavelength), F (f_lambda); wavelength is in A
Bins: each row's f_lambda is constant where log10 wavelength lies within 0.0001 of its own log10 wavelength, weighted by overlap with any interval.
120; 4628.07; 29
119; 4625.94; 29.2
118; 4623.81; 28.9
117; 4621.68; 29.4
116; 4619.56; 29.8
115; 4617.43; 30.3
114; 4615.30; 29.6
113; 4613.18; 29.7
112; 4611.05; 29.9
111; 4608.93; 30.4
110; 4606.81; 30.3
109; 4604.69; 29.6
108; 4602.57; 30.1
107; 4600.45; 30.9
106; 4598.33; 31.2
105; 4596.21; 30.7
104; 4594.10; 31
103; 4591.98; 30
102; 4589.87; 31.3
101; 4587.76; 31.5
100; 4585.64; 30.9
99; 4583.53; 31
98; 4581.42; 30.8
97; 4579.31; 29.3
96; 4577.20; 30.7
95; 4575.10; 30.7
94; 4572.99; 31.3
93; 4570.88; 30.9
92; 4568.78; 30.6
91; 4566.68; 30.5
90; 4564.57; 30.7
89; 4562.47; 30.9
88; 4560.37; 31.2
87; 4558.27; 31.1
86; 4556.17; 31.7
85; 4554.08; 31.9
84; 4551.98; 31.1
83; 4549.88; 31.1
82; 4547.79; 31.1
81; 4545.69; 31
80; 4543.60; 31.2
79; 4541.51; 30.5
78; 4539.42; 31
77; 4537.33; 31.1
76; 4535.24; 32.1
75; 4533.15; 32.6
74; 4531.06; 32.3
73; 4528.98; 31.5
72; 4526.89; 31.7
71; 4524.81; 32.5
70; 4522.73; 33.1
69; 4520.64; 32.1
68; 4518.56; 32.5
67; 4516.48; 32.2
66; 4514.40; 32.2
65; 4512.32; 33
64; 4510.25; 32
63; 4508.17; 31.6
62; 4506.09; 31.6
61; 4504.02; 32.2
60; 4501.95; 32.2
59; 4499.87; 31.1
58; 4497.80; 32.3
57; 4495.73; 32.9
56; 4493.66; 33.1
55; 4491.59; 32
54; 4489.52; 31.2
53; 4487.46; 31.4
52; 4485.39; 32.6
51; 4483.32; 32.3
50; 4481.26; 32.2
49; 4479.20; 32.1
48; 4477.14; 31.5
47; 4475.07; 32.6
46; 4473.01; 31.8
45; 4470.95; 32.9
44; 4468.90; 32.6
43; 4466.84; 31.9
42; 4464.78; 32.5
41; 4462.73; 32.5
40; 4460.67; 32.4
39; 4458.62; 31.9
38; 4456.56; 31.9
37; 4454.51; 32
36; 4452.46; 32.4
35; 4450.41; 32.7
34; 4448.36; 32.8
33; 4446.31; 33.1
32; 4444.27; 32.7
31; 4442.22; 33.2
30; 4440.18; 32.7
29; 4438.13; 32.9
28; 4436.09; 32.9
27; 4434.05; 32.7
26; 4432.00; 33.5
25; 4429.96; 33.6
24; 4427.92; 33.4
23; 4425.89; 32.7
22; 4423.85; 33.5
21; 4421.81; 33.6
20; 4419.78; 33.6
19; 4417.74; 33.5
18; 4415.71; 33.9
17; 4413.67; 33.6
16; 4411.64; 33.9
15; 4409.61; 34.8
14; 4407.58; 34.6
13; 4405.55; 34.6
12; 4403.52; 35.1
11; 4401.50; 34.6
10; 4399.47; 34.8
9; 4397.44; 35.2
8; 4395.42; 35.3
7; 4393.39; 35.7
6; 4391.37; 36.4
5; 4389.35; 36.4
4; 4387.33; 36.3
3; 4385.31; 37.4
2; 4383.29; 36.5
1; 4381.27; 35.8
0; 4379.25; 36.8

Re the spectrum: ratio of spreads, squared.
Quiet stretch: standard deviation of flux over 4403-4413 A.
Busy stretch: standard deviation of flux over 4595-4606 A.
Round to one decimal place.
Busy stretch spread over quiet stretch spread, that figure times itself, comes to 2.1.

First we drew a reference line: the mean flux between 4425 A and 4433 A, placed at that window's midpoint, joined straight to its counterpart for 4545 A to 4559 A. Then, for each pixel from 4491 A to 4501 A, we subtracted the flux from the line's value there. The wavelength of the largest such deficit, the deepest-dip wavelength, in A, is 4499.87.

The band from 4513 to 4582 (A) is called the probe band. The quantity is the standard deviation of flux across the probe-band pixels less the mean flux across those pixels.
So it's -30.6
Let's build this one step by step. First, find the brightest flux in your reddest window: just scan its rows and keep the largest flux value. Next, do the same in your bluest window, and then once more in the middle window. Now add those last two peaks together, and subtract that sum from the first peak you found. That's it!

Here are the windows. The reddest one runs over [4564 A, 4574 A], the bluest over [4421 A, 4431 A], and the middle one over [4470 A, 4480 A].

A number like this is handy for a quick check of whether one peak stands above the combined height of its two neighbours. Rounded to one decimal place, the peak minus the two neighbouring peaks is -35.2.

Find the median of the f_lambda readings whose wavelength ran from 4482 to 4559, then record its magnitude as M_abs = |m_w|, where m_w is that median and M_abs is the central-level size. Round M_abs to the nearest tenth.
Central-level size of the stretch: 32.0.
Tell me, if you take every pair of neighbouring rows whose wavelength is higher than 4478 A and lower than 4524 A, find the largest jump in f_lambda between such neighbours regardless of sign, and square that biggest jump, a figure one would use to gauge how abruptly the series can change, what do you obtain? 1.44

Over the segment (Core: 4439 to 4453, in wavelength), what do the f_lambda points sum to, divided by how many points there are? 32.8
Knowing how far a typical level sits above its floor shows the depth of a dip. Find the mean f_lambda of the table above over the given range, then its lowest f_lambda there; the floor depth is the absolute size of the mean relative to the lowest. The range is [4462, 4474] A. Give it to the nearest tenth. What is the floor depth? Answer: 0.6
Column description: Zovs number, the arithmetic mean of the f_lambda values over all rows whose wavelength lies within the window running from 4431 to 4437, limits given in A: 33.0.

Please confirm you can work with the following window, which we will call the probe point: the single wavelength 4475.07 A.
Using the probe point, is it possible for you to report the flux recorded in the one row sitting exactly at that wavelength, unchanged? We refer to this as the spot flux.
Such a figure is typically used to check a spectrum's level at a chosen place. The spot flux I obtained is 32.6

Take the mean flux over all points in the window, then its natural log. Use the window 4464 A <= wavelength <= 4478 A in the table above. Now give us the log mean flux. 3.47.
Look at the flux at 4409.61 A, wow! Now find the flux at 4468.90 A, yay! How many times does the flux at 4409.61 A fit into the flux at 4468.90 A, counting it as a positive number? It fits 0.937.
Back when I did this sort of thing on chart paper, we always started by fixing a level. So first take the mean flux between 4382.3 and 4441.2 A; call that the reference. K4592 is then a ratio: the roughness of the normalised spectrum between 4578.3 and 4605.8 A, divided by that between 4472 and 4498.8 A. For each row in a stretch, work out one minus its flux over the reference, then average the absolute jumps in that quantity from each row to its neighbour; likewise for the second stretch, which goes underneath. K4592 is 1.03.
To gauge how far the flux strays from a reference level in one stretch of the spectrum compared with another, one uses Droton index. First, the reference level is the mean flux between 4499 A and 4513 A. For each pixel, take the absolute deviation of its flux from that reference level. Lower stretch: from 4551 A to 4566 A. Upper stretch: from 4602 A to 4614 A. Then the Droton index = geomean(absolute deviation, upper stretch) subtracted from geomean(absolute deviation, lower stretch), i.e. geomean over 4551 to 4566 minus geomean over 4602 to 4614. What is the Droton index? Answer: -1.4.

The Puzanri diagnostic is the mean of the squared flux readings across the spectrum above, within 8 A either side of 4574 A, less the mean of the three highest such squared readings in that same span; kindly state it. -24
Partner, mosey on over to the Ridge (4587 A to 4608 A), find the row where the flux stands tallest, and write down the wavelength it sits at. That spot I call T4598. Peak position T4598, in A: 4587.76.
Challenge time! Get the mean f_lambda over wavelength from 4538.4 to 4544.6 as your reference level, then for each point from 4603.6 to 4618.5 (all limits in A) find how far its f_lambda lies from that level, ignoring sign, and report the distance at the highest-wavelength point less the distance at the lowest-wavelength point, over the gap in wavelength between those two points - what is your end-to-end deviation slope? -0.05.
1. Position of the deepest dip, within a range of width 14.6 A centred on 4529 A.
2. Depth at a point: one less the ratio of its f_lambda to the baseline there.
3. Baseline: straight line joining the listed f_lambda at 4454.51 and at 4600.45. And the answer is 4528.98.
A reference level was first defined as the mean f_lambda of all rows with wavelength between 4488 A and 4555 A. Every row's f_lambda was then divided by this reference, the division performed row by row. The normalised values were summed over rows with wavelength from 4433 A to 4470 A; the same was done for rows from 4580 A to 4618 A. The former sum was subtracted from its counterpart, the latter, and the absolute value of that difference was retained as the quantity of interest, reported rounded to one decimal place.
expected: 1.1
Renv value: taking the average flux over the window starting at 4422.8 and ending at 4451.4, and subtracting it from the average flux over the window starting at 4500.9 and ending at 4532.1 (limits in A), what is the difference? -0.85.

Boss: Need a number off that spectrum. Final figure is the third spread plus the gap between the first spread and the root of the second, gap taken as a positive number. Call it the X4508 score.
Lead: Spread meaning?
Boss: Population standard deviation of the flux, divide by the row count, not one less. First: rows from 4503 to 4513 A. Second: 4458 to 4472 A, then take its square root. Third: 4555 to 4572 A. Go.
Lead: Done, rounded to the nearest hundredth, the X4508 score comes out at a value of 0.43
